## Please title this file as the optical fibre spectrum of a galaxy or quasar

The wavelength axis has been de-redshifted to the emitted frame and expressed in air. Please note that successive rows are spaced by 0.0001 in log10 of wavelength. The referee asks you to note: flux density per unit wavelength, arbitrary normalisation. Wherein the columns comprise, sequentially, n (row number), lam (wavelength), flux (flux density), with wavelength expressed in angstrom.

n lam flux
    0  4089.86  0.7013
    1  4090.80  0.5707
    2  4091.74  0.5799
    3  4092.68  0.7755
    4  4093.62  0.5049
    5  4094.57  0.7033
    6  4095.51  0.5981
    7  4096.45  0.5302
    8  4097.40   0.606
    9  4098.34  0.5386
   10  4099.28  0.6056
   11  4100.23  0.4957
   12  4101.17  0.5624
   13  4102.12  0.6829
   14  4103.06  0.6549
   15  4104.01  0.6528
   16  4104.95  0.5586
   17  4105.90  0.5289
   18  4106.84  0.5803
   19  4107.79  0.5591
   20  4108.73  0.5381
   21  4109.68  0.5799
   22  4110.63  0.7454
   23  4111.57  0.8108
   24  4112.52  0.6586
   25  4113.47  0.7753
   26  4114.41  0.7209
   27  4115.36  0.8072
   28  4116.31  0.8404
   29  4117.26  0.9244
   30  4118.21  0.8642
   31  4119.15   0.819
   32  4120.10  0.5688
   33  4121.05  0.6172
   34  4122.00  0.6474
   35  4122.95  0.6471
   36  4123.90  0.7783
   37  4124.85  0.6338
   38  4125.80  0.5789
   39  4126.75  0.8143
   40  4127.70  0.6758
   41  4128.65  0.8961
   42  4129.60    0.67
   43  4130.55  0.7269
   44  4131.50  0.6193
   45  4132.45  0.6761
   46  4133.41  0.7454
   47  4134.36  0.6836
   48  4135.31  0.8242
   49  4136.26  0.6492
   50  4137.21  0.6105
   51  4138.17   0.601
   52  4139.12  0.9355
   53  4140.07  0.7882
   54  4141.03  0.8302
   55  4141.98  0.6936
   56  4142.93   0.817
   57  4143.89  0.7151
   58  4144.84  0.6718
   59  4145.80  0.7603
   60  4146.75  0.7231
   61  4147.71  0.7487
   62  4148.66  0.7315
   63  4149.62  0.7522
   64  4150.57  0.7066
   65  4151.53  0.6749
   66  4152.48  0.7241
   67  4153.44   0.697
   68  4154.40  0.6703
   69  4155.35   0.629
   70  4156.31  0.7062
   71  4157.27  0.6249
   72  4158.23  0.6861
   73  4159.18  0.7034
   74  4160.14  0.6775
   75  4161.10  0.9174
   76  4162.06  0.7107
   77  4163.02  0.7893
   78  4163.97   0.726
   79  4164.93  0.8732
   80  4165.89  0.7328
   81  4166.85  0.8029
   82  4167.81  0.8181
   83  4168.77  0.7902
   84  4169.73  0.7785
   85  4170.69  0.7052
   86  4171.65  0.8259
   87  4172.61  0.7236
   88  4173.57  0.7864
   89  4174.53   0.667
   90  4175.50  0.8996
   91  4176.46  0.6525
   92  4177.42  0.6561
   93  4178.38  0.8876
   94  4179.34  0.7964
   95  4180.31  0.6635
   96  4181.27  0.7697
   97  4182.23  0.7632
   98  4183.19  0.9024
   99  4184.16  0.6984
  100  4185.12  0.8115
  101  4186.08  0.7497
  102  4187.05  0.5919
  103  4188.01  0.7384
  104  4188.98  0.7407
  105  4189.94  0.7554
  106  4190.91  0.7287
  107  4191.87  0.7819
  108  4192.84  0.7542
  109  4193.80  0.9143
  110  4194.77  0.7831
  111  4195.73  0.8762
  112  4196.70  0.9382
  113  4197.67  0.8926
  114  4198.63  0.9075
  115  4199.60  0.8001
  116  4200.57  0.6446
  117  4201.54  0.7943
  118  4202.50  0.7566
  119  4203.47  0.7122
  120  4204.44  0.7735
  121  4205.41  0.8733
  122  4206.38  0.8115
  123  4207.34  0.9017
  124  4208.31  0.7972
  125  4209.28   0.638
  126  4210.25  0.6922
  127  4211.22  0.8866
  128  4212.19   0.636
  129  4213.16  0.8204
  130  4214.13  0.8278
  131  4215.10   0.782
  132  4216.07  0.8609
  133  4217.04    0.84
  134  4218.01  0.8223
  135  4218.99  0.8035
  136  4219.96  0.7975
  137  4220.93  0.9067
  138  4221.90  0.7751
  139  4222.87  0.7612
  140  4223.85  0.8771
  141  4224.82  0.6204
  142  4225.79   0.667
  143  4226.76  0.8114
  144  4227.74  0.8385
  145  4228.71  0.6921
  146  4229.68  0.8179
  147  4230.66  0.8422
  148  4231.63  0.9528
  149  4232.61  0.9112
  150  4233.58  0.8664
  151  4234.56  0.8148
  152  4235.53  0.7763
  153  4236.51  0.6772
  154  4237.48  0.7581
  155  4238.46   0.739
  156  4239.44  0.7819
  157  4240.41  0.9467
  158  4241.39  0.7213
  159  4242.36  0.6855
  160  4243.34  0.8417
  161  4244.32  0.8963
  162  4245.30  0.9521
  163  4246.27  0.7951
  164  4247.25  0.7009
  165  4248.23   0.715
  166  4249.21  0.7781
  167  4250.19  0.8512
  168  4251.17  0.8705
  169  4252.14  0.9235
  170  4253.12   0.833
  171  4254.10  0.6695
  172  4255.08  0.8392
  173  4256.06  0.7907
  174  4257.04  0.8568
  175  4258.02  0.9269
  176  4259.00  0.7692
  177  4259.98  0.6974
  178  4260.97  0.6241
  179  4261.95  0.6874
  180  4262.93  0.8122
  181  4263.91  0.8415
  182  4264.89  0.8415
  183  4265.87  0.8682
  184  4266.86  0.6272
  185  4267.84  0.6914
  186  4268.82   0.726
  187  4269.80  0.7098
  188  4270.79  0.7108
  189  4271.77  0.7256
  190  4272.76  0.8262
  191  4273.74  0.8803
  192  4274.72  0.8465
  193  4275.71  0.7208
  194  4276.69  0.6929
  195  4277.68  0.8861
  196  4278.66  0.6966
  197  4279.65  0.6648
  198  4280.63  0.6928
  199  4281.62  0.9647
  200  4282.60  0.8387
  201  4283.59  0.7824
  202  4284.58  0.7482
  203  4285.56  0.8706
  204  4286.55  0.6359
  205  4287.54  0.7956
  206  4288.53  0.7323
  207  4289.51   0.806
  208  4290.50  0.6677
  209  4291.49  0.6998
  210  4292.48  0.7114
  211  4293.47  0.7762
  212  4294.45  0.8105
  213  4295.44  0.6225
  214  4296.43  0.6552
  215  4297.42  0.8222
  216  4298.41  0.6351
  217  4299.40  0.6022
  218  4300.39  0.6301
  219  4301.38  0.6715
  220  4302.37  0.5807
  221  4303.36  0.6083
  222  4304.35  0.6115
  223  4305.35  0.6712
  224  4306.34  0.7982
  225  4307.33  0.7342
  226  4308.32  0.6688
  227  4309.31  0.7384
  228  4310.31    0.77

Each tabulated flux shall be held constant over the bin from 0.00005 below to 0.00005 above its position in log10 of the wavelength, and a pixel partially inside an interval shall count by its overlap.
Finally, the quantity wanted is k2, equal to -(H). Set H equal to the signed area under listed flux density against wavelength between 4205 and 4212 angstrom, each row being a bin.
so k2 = -5.55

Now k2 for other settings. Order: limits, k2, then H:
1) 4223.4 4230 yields -5.01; 5.01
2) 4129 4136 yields -4.96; 4.96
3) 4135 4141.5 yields -4.85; 4.85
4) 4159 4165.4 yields -4.95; 4.95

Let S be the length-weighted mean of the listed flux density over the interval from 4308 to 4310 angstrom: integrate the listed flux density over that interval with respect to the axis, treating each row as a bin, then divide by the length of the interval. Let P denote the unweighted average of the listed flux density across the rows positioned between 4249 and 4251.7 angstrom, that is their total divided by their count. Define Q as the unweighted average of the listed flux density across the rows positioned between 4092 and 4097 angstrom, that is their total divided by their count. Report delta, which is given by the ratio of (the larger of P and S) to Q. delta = 1.34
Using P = 0.833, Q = 0.622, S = 0.71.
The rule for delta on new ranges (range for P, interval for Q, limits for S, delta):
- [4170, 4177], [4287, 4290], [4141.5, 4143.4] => 0.97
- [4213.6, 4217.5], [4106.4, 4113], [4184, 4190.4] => 1.30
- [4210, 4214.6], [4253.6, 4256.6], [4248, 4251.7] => 1.06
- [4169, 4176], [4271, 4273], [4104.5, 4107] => 0.99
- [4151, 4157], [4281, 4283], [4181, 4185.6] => 0.88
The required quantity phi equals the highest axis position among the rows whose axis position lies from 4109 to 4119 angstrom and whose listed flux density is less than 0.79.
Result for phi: 4114.41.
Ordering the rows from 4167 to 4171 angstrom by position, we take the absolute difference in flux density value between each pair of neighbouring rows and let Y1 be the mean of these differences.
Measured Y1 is 0.038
